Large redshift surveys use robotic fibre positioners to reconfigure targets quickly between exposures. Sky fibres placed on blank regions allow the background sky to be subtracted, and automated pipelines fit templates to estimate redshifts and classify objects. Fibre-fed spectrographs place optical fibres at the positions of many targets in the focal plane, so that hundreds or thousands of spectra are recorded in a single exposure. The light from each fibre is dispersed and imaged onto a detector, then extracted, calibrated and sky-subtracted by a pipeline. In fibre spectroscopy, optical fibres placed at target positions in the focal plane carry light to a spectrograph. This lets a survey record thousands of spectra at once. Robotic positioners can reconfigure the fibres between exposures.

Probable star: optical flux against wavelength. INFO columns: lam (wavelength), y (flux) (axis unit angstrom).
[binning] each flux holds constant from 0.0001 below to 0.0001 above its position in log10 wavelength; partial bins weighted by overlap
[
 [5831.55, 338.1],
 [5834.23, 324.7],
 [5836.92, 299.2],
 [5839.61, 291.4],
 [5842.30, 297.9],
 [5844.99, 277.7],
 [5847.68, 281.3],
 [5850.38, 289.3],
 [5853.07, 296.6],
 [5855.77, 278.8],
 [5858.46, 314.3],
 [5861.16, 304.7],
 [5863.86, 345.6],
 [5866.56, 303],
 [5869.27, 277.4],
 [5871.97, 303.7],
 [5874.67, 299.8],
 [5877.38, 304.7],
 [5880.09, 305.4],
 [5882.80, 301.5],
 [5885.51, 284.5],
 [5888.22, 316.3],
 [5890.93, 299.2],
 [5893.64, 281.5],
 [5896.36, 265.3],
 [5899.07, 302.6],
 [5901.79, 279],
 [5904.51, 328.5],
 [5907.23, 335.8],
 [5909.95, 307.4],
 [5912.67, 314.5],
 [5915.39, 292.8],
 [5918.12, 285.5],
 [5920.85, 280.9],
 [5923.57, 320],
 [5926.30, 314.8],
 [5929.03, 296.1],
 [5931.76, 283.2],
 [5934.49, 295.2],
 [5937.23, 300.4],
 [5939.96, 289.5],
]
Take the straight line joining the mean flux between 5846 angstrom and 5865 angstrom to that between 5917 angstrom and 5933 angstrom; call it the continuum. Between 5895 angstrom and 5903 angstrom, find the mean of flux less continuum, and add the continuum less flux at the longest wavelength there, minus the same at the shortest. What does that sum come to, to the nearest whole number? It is -30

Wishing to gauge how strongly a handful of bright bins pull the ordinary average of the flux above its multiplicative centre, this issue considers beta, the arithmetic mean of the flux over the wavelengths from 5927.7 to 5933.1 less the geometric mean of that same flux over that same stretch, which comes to 0.1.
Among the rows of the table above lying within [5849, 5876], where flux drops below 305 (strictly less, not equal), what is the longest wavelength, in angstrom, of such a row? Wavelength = 5874.67 angstrom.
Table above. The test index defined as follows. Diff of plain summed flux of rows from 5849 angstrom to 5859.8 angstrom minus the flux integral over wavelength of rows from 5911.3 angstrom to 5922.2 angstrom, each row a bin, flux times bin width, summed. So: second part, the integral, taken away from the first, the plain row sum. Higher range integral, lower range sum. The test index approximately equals -2019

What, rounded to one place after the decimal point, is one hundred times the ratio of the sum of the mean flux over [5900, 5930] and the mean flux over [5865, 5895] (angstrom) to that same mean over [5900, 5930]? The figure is 197.7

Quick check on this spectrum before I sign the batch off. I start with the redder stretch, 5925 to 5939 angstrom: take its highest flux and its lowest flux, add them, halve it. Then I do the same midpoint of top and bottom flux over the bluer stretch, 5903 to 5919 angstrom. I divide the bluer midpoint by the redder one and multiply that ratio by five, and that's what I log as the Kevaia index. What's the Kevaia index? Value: 5.19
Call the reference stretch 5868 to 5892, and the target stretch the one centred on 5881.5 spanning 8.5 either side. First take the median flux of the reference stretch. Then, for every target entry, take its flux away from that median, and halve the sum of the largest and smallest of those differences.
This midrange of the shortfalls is 1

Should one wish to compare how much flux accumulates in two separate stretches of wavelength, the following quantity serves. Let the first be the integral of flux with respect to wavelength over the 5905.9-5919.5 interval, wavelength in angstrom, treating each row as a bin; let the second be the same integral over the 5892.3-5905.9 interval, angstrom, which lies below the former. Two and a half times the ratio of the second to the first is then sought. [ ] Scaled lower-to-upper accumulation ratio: 2.37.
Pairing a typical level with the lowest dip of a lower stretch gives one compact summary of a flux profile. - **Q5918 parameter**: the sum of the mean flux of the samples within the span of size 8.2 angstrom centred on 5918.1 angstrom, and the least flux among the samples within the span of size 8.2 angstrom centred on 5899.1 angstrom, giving 552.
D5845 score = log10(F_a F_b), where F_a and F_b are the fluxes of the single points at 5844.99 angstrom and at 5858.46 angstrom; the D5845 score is 4.94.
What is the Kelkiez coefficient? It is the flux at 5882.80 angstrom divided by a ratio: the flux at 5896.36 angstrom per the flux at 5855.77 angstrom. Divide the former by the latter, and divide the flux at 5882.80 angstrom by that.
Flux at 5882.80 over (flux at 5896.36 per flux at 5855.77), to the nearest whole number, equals 317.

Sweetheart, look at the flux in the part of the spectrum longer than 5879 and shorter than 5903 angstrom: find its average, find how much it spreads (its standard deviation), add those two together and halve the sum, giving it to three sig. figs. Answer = 154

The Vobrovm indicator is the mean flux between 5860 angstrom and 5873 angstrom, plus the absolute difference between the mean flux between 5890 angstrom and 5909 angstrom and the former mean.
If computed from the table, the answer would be 315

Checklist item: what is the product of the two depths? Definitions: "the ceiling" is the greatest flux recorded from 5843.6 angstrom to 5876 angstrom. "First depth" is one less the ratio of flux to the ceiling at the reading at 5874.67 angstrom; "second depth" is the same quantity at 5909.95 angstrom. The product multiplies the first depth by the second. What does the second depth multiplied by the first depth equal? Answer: 0.015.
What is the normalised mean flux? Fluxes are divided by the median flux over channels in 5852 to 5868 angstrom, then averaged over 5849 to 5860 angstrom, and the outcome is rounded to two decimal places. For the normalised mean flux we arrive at 0.97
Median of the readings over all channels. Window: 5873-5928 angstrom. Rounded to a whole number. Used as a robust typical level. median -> 302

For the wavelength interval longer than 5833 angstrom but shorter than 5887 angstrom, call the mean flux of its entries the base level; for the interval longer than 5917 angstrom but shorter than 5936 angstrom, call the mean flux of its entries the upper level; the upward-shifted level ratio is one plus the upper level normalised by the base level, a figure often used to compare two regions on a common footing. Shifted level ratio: 1.99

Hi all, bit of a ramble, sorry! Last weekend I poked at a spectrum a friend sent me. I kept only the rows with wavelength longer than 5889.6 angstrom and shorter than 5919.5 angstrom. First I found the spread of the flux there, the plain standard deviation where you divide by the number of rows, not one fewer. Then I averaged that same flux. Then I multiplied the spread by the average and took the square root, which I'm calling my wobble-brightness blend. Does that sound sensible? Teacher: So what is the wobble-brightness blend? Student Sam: 78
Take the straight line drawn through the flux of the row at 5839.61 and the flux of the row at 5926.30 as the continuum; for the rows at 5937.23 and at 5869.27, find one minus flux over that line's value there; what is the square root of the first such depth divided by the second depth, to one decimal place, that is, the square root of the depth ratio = 0.9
